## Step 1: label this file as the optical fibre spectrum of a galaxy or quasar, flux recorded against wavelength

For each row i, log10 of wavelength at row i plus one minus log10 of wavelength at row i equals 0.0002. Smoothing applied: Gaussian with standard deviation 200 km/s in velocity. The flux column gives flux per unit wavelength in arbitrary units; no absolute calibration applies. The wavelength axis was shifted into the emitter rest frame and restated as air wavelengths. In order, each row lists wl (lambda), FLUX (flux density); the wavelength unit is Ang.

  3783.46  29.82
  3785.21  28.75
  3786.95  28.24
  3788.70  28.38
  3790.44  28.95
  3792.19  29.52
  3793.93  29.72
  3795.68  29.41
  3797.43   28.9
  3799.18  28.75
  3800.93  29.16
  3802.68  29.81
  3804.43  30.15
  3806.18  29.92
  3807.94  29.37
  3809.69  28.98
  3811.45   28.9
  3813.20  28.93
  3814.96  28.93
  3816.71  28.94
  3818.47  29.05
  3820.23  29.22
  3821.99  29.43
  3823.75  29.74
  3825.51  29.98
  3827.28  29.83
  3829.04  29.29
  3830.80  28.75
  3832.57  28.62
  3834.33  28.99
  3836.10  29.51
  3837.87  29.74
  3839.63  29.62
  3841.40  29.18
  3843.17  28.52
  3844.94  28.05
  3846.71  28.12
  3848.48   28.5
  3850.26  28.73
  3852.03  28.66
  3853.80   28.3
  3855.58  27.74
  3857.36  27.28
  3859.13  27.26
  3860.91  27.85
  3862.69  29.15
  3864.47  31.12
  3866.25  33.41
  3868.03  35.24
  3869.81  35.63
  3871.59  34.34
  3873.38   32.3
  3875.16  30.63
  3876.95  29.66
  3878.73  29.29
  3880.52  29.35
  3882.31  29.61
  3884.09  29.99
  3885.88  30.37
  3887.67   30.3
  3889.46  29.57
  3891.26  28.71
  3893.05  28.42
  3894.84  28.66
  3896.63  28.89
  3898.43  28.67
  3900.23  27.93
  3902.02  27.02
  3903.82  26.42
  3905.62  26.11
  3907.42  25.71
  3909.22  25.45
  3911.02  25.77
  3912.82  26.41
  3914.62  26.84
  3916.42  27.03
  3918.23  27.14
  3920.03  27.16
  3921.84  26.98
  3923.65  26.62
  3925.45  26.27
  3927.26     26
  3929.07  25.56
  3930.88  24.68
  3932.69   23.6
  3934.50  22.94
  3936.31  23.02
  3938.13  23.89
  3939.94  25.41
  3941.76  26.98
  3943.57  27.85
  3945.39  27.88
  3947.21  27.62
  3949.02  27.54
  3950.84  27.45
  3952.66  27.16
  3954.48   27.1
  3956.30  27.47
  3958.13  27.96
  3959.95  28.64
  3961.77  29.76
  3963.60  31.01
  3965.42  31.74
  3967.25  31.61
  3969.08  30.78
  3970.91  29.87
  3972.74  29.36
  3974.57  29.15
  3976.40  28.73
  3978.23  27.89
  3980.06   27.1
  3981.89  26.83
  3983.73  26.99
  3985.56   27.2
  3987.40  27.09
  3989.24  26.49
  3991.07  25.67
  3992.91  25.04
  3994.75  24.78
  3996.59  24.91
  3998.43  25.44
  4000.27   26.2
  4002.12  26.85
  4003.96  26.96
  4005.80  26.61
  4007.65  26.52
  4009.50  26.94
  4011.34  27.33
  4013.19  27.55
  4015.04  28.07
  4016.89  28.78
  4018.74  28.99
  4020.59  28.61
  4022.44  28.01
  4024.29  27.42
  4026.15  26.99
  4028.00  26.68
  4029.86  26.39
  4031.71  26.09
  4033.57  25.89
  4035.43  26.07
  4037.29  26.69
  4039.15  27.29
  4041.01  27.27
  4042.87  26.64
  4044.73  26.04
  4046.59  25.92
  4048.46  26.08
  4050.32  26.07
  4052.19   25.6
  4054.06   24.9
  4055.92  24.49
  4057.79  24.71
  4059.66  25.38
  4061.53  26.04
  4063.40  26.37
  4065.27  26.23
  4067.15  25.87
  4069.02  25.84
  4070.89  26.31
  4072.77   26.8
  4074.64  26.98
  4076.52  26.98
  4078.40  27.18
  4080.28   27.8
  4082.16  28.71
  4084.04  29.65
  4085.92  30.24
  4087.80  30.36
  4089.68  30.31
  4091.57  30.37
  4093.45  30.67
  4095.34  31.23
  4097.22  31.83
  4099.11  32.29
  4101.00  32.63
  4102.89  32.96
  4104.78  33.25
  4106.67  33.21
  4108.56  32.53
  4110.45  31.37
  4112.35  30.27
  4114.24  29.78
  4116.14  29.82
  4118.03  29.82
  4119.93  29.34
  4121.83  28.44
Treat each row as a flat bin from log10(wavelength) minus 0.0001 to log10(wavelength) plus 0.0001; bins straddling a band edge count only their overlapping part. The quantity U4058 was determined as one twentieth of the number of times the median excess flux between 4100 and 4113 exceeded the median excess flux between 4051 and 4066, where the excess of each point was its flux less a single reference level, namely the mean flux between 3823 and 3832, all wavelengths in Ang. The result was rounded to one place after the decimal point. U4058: 0.0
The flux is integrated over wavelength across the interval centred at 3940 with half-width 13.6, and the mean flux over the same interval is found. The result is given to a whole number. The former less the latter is 677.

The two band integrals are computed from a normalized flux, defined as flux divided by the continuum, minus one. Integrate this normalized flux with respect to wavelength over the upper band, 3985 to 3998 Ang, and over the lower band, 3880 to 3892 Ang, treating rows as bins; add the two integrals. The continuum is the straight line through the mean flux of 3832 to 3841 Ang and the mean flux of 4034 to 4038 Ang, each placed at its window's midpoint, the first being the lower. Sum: -0.06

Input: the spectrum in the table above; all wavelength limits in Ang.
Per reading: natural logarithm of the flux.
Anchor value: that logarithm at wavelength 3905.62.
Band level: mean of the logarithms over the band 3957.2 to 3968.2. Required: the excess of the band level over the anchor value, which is 0.14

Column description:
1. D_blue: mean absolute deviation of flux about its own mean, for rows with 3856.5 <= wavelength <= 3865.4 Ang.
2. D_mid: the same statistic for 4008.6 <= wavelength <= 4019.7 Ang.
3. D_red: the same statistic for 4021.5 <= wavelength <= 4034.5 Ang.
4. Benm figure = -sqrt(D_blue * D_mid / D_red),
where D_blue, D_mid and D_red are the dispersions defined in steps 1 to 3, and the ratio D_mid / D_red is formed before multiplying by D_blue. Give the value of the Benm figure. -1.2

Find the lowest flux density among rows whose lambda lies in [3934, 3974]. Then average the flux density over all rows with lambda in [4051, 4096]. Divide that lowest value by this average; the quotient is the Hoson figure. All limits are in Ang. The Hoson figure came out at 0.84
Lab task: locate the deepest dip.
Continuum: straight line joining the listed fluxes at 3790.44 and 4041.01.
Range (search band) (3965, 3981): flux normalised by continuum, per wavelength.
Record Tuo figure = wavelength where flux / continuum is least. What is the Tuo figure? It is 3980.06 Ang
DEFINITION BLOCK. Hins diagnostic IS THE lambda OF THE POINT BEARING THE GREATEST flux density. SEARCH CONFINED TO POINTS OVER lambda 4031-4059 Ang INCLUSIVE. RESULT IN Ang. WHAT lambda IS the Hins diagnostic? 4039.15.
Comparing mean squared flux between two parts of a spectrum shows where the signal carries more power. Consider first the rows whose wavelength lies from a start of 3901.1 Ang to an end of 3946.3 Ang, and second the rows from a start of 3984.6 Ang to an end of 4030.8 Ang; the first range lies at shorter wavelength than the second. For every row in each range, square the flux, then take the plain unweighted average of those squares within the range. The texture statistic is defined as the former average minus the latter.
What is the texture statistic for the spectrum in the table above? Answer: -48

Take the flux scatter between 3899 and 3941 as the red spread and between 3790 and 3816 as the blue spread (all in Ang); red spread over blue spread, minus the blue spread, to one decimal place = 2.7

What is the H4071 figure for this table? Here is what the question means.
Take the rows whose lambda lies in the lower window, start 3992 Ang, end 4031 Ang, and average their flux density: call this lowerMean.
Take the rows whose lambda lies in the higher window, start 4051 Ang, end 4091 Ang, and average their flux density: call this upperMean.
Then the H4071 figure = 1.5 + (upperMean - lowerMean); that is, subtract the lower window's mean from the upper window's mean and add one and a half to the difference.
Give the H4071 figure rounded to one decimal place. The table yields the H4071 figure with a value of 1.6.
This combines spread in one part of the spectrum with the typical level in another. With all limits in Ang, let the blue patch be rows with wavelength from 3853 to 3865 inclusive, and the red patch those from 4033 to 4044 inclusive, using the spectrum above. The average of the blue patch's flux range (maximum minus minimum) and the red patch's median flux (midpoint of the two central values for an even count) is 15.3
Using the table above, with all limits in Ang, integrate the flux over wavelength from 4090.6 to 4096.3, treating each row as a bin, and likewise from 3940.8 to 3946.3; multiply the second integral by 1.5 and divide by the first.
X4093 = 1.30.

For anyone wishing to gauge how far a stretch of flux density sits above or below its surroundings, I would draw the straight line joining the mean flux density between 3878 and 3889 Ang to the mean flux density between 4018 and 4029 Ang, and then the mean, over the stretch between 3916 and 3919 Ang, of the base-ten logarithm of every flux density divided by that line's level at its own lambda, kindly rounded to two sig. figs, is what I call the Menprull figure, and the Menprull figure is -0.034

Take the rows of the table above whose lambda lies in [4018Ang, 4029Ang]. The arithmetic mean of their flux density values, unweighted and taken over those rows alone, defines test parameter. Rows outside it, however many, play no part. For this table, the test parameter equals 27.8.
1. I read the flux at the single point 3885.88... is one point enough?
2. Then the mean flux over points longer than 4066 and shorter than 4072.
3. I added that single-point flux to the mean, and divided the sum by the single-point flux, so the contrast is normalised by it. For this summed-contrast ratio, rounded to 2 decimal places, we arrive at 1.86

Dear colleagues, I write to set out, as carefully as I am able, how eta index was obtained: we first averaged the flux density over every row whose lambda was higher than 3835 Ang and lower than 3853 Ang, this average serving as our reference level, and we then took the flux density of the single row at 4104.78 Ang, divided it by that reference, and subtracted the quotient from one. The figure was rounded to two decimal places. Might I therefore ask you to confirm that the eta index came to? -0.15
